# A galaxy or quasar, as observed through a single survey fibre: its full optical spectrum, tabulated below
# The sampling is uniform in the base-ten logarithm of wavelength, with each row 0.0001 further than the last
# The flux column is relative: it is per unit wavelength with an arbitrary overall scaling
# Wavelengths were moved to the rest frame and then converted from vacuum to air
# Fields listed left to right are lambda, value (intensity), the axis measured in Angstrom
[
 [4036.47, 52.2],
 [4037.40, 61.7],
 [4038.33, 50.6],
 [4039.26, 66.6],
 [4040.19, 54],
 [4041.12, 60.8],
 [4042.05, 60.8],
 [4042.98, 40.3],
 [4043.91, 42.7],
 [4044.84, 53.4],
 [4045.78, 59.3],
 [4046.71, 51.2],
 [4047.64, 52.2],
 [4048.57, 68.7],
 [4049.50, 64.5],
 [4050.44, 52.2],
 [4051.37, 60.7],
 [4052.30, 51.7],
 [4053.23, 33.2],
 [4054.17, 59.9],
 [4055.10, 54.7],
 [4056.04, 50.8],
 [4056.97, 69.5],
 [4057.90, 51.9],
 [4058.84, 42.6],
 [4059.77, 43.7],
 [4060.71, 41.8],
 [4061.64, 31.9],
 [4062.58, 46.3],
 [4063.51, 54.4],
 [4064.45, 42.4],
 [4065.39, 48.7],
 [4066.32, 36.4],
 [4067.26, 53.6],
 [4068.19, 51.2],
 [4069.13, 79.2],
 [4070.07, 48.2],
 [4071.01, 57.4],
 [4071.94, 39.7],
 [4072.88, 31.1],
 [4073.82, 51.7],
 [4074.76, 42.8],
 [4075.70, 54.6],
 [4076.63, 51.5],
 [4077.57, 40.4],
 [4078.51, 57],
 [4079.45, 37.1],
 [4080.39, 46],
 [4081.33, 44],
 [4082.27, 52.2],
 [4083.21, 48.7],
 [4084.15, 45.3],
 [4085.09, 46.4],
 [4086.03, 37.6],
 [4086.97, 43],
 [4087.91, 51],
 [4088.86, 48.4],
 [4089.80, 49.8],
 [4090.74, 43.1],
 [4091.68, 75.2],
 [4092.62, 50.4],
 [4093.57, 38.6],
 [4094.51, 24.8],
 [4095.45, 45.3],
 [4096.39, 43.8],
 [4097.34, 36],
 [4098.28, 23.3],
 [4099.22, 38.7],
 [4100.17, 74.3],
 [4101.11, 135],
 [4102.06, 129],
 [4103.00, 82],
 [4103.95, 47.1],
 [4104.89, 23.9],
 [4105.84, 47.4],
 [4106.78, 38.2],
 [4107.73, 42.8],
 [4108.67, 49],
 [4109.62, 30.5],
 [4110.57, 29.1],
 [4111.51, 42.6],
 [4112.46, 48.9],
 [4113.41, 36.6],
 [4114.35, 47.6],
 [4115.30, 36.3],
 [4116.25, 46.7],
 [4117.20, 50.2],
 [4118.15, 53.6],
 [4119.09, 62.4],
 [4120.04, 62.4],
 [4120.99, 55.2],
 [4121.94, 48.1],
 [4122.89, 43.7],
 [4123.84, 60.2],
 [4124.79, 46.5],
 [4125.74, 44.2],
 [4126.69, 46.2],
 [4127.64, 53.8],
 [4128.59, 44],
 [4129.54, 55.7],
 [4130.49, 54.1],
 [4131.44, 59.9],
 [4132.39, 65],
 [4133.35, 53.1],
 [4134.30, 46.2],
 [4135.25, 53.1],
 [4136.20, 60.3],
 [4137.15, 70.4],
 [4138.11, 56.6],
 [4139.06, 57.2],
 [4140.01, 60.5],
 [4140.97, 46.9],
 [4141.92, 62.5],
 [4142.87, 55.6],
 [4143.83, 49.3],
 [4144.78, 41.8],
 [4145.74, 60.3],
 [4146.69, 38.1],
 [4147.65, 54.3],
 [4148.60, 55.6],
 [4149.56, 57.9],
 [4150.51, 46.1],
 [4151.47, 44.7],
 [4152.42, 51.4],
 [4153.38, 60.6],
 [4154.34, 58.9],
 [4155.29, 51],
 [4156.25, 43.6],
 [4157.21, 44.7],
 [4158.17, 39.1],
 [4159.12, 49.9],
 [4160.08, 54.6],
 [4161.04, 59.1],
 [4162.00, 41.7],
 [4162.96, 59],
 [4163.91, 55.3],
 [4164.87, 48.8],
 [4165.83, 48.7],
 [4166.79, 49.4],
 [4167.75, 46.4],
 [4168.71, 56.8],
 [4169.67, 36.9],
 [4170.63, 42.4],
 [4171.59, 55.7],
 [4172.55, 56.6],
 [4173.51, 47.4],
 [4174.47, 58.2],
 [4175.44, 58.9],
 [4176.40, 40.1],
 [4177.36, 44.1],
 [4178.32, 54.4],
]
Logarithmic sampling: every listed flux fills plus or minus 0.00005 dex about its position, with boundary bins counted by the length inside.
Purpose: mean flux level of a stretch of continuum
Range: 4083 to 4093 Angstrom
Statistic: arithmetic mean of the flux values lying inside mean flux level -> 49.0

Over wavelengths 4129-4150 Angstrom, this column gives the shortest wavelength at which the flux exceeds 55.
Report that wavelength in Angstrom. 4129.54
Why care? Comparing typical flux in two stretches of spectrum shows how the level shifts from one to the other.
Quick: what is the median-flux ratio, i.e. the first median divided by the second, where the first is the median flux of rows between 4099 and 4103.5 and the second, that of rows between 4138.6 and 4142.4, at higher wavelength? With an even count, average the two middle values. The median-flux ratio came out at 1.39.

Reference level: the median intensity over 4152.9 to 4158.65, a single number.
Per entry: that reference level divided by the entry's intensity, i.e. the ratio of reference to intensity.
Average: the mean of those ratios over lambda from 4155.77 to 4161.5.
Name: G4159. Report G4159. 1.01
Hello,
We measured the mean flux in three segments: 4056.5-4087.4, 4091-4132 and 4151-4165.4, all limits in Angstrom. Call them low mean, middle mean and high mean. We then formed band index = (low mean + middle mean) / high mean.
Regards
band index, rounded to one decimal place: 1.9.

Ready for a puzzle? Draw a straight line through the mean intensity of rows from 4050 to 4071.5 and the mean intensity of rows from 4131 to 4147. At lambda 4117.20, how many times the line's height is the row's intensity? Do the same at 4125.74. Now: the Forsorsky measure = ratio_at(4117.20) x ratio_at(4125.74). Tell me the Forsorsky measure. 0.76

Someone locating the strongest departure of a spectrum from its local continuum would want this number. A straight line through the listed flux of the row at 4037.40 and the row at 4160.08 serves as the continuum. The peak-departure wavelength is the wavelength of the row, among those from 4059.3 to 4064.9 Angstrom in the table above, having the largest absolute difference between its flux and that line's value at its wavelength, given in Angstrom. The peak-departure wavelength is 4061.64 Angstrom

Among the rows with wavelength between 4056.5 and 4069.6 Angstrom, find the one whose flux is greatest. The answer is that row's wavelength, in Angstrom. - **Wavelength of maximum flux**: 4069.13 Angstrom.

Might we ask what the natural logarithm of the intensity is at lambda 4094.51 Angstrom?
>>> 3.21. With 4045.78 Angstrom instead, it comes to 4.08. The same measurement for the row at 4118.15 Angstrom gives 3.98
